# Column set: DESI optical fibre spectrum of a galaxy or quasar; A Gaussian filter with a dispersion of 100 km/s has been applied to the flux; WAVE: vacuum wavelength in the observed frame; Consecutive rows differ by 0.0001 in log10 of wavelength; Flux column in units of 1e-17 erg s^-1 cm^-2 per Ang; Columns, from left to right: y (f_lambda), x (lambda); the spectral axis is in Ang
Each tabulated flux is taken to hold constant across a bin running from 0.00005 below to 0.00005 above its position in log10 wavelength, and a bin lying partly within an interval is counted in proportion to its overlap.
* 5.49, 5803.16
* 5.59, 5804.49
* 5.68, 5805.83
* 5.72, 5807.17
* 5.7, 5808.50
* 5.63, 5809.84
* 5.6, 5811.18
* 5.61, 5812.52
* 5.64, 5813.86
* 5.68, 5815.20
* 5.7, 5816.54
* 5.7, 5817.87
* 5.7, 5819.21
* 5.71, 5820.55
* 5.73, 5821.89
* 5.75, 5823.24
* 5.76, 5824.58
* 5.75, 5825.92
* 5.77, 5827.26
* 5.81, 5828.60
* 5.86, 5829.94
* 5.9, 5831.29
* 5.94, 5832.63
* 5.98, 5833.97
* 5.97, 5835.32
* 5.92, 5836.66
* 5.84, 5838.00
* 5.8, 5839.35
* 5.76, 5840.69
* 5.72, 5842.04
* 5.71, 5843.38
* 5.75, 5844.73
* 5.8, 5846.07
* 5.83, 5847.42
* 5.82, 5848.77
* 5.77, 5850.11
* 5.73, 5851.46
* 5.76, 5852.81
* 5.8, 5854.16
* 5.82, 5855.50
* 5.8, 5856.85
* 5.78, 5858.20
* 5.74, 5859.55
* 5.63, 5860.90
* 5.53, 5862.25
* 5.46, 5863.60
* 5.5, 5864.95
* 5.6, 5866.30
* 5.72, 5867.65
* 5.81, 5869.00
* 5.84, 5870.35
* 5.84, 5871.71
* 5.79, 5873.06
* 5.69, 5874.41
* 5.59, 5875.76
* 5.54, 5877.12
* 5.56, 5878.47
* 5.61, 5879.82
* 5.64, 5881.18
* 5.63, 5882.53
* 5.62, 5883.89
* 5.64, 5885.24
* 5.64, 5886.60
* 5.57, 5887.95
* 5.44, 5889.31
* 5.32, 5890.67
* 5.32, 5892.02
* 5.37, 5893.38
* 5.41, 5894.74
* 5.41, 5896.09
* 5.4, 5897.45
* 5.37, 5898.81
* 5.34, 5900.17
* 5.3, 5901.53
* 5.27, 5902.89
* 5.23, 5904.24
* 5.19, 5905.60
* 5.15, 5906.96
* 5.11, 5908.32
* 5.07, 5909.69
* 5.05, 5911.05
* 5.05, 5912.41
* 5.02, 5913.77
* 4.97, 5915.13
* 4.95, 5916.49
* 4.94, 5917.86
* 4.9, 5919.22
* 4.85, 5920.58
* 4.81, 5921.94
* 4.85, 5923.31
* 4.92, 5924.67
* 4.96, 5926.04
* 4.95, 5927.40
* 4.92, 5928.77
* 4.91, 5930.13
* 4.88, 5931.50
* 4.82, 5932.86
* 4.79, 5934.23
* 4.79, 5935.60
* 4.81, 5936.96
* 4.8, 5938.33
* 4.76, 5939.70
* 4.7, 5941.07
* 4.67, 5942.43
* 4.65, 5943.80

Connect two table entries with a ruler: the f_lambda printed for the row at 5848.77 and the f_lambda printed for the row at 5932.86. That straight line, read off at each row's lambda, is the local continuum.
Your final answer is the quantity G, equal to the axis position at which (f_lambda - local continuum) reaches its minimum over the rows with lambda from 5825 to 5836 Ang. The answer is 5825.92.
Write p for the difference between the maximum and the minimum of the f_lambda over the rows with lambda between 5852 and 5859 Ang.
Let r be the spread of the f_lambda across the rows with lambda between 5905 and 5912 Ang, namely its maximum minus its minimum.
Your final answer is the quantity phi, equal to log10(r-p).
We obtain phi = -1.10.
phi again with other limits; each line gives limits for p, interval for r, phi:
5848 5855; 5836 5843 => -0.96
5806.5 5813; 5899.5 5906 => -1.52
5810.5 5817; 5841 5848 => -1.70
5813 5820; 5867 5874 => -1.22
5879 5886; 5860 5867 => -0.85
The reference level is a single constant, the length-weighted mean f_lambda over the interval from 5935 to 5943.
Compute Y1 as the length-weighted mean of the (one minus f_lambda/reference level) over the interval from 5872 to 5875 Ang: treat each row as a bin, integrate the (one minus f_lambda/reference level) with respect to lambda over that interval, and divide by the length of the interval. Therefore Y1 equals -0.209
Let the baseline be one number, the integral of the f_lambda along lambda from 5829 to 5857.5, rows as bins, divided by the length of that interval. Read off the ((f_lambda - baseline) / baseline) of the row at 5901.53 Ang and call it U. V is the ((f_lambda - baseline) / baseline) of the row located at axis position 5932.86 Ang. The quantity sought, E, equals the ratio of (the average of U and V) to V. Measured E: 0.8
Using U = -0.09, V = -0.17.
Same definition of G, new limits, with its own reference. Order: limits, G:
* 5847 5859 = 5851.46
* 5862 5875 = 5863.60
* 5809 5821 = 5811.18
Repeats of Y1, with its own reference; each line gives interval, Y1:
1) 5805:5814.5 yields -0.187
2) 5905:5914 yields -0.070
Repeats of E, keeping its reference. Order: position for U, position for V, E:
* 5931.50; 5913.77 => 1.1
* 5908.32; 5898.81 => 1.3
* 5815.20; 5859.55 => 1.4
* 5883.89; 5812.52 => 1.0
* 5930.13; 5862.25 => 2.1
